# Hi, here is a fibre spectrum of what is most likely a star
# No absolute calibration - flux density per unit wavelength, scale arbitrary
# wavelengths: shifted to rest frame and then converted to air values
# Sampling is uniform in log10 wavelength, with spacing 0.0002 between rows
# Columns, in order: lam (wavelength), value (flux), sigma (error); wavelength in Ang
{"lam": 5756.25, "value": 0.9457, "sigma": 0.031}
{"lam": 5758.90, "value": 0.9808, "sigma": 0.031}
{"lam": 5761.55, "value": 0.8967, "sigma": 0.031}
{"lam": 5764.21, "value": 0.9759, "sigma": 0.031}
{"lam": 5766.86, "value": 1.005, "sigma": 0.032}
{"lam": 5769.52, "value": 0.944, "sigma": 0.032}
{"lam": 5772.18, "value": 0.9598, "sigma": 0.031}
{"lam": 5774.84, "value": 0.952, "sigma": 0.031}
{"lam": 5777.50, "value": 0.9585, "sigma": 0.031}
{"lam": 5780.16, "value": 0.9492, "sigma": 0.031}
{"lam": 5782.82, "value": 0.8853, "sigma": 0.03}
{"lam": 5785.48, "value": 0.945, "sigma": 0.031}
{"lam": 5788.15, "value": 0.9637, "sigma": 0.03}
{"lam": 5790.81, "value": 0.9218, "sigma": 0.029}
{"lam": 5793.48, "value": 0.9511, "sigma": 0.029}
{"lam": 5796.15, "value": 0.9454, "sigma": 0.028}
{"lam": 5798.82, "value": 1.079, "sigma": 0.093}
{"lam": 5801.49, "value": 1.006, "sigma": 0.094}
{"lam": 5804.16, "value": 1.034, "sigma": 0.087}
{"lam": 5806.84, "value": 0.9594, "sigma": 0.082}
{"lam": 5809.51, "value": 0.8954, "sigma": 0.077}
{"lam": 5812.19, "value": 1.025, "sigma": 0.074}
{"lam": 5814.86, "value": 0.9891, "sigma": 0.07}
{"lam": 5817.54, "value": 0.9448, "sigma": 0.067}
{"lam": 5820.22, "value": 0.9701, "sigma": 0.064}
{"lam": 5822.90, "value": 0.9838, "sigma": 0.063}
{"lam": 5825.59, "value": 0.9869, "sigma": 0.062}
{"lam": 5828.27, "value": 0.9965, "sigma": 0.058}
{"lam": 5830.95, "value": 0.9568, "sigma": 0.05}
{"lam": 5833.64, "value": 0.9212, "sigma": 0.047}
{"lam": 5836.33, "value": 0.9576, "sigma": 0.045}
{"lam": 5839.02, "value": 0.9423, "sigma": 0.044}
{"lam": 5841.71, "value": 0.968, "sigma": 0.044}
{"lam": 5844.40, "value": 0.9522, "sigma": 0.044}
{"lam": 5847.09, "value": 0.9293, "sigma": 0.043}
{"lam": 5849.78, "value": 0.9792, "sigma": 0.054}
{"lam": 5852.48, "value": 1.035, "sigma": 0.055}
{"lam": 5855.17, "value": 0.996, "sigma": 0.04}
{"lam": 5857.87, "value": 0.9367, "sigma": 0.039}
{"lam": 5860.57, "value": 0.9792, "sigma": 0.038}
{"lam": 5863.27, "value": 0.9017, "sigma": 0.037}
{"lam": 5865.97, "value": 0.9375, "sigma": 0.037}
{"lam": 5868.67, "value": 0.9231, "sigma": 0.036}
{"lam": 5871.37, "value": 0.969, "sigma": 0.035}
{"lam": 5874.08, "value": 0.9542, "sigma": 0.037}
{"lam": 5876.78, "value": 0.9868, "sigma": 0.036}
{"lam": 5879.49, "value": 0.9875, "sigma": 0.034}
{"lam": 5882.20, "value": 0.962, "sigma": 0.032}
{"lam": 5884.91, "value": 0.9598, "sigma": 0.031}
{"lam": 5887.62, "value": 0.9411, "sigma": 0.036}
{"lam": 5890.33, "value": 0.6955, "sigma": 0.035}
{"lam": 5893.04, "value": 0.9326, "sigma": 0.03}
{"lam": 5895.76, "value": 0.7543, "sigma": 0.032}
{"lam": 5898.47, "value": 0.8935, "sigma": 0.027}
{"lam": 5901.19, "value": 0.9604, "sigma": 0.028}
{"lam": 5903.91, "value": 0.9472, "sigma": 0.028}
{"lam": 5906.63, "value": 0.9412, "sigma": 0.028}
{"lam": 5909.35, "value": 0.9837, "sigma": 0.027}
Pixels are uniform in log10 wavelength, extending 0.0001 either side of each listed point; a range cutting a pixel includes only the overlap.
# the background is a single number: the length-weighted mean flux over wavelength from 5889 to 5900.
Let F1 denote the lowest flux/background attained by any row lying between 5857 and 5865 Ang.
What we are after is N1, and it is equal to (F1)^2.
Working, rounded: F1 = 1.10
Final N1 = 1.20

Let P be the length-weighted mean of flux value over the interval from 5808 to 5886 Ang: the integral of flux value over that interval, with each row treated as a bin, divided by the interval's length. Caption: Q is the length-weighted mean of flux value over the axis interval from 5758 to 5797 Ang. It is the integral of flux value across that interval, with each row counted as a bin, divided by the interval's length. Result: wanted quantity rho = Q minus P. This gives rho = -0.01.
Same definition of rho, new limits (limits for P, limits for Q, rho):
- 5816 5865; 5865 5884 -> 0.00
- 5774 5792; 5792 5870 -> 0.03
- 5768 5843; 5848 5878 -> 0.00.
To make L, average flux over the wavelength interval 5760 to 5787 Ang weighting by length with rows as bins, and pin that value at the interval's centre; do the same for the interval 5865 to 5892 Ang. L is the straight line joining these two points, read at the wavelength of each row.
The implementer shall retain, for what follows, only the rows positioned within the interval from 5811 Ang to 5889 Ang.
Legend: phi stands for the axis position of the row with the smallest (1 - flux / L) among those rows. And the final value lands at 5852.48 Ang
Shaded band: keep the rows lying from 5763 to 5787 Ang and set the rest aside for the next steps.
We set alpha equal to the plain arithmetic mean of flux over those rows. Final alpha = 0.953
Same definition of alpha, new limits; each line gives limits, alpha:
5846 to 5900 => 0.933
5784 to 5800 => 0.968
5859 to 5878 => 0.950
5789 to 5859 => 0.972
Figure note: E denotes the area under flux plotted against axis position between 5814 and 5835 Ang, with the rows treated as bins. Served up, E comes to 20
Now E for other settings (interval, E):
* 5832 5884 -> 50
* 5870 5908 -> 35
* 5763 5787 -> 23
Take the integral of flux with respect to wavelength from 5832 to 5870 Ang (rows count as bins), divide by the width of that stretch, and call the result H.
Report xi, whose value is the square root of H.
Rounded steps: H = 0.954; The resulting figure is 0.977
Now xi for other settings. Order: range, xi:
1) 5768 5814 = 0.982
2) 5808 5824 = 0.984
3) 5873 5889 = 0.982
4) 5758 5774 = 0.979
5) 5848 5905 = 0.967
